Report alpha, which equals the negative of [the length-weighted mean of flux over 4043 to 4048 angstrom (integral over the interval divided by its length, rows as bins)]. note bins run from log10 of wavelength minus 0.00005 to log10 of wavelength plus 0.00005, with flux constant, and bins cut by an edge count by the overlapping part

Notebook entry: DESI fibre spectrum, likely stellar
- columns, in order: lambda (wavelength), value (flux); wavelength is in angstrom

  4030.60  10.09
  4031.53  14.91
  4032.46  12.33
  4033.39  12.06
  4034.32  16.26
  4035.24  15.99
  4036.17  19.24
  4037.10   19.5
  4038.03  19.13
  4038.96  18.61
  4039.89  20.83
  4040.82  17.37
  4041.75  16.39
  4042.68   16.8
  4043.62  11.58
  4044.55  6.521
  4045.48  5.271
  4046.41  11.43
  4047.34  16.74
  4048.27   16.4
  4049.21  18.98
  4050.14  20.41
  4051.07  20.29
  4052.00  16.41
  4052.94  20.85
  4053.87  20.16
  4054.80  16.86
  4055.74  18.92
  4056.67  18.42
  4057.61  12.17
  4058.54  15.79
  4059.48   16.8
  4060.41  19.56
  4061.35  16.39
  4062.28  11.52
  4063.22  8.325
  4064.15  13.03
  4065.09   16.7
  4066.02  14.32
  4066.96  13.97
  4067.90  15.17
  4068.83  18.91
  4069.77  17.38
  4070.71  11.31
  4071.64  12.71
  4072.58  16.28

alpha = -11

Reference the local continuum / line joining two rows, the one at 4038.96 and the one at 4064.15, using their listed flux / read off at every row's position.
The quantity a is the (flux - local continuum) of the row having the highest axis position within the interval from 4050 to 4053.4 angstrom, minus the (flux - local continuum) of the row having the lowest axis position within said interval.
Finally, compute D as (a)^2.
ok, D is 1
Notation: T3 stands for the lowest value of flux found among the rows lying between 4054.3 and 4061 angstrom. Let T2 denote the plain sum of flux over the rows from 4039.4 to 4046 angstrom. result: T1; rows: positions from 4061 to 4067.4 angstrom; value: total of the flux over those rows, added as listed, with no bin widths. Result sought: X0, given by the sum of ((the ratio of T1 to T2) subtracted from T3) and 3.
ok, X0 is 14.2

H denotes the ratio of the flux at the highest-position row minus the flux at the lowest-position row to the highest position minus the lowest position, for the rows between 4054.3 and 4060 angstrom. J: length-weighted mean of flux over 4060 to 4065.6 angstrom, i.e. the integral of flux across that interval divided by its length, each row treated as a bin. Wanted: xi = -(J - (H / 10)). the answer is -14.2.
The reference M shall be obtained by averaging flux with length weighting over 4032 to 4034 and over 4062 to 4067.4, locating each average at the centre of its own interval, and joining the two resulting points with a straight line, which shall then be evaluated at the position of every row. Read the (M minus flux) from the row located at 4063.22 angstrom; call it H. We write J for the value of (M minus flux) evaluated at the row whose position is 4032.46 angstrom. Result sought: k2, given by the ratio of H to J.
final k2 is 35.0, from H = 5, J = 0.1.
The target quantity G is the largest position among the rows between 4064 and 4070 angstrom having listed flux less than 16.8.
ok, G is 4067.90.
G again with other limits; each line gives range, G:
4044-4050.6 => 4048.27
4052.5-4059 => 4058.54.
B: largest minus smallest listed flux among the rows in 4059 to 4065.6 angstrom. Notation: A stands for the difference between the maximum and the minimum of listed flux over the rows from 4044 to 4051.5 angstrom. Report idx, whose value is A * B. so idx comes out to 170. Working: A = 15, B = 11.2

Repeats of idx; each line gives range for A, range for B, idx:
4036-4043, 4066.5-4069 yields 22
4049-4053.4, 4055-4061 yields 33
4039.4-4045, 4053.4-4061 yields 114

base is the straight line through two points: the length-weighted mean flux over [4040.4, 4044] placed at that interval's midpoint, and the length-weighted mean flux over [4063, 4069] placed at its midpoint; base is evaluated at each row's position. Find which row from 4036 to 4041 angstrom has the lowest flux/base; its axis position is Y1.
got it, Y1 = 4040.82 angstrom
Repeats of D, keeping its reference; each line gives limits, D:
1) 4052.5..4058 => 58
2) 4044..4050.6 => 229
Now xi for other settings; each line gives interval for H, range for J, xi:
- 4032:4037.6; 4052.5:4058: -17.8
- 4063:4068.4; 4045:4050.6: -14.7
